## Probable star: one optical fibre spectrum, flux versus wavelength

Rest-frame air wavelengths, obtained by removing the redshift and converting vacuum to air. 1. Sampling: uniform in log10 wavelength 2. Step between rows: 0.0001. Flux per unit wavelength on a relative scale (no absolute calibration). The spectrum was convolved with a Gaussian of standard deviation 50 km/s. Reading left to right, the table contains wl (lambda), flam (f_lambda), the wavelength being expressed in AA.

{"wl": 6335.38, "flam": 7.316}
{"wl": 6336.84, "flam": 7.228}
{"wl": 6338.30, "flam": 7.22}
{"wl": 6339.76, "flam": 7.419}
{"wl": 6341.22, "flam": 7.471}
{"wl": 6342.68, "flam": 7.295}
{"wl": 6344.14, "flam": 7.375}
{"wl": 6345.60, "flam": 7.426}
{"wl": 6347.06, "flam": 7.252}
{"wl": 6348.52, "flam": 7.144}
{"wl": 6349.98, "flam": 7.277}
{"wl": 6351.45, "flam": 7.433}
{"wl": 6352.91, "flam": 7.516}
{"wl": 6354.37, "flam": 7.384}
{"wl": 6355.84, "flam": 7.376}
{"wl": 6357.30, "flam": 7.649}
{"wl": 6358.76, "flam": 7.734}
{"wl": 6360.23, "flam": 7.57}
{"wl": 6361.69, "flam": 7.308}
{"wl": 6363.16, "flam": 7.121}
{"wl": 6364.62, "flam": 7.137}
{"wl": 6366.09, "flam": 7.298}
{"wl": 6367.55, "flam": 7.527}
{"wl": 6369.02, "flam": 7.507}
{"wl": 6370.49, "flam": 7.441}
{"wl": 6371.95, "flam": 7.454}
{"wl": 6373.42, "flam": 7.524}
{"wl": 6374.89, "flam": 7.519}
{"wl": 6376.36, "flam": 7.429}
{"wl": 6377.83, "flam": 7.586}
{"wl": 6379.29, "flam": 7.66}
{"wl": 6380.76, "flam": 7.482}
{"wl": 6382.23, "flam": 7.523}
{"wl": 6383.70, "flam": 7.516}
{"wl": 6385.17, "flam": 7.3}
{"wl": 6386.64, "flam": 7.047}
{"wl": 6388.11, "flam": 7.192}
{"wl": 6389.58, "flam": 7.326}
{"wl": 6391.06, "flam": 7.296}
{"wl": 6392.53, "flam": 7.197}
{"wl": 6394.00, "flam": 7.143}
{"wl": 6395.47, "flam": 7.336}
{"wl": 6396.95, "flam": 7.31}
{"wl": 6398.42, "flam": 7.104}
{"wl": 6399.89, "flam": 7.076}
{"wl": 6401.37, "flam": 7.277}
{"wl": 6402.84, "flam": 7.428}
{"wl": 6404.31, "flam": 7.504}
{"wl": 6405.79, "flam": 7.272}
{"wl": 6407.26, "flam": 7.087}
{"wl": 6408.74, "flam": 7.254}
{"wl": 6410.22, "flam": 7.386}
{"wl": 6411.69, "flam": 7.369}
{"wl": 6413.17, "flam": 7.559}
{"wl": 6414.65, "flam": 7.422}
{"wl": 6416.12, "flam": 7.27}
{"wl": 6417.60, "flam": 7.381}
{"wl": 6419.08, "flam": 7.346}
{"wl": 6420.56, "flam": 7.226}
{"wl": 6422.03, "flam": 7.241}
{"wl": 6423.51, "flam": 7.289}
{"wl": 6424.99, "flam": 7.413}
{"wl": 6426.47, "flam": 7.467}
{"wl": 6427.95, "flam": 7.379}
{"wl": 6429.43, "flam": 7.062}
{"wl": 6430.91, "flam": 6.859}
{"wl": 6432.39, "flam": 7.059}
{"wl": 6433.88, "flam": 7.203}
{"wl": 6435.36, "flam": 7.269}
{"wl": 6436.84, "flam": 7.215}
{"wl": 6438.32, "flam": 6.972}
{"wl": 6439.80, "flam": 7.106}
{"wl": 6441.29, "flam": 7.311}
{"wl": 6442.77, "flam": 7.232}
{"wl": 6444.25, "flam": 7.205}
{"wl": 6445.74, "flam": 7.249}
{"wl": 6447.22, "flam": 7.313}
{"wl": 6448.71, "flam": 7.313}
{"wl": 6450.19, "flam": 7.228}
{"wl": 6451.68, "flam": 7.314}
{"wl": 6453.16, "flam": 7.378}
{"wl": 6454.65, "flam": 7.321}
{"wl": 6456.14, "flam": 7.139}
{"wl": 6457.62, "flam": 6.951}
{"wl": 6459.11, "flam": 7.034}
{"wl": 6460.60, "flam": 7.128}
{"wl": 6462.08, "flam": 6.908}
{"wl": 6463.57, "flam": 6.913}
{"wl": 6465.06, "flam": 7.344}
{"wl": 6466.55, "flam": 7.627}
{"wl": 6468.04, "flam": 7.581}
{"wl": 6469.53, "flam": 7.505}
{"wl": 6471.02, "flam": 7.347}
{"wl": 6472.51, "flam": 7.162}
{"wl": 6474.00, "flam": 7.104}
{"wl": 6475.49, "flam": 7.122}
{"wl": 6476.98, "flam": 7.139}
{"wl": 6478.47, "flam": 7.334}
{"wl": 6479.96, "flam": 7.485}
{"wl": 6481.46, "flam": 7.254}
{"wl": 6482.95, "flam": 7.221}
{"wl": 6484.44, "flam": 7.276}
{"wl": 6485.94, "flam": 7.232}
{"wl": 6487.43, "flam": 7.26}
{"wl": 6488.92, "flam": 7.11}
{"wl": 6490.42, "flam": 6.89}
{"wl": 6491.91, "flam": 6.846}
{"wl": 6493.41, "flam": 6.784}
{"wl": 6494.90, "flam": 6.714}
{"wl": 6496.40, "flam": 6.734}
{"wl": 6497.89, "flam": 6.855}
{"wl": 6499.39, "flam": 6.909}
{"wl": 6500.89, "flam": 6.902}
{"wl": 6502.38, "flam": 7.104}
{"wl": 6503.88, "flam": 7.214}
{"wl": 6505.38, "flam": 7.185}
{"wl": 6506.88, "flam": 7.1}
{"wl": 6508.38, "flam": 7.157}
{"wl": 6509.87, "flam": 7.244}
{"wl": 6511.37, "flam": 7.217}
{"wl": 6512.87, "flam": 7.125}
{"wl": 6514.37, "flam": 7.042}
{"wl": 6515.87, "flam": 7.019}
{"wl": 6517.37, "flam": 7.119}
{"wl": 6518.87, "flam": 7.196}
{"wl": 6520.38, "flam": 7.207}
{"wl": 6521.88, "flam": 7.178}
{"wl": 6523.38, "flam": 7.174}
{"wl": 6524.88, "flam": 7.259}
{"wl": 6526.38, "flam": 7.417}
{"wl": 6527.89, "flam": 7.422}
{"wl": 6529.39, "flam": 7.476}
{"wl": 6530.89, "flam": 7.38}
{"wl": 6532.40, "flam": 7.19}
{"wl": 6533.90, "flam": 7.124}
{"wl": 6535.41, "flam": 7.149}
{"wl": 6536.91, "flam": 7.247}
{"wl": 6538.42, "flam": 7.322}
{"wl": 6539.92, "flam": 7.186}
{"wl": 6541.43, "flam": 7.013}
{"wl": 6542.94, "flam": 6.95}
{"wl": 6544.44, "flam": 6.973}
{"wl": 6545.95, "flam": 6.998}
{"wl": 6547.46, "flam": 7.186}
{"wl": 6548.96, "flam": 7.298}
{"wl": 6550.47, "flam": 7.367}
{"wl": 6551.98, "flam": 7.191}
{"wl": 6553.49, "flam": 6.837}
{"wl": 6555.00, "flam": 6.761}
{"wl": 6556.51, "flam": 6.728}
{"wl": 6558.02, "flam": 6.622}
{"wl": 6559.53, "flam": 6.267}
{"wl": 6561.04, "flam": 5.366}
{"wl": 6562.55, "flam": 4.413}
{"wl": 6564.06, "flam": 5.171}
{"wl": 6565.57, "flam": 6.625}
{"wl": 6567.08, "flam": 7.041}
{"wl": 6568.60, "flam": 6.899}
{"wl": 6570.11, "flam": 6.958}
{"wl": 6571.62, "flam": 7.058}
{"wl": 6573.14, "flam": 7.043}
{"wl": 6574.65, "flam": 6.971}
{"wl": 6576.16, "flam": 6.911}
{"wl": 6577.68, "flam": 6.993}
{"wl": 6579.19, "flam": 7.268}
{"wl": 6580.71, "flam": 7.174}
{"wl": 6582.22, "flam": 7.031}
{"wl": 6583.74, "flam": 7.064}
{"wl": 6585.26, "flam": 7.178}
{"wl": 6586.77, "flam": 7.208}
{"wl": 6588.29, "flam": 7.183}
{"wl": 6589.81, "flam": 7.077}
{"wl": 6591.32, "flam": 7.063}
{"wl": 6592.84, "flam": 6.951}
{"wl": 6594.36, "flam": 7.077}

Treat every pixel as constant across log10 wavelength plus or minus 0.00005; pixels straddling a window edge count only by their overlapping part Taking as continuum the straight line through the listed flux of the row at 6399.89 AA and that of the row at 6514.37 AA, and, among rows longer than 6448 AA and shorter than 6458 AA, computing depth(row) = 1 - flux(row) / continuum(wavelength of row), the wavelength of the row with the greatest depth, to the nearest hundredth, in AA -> 6457.62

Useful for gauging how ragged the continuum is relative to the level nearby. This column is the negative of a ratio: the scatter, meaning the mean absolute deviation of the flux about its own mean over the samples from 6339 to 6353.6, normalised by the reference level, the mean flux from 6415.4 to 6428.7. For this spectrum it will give -0.0130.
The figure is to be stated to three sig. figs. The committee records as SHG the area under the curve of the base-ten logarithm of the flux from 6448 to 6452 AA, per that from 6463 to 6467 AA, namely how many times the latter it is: 1.00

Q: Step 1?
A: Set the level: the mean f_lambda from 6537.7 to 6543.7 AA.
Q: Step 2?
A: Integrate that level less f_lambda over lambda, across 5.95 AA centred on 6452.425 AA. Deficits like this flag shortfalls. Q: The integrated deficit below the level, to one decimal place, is -1.1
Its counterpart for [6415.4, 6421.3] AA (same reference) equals -1.1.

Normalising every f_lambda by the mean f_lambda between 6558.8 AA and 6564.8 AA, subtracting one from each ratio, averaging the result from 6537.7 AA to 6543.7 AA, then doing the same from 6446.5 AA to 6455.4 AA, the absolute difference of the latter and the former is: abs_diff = 0.036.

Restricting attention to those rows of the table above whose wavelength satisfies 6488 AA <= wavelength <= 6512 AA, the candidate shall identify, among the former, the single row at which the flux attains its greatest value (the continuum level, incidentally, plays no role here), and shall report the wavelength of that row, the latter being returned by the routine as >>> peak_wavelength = 6509.87 AA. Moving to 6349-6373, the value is 6358.76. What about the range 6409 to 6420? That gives 6413.17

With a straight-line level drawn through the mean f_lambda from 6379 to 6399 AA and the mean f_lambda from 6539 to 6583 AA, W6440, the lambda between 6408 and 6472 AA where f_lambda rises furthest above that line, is 6466.55 AA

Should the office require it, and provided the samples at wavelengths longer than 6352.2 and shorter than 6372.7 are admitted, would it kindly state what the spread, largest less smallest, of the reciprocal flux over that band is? 0.0111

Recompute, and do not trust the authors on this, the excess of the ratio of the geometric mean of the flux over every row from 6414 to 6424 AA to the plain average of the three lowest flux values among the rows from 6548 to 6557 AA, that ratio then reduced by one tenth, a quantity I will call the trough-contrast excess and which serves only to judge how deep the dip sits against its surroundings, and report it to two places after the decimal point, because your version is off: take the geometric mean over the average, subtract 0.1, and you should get 0.98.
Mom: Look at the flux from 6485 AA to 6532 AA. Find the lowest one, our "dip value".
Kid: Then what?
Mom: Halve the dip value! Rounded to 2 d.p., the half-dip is 3.36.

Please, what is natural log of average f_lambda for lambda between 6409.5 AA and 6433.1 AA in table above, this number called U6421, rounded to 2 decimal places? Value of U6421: 1.99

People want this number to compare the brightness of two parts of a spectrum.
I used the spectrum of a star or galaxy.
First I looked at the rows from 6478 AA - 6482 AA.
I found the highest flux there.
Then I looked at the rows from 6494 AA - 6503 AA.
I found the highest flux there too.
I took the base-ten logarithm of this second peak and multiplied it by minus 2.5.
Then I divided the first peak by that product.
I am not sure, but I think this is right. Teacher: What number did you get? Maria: -3.52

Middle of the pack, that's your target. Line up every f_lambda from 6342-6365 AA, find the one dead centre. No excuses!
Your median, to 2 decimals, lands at 7.38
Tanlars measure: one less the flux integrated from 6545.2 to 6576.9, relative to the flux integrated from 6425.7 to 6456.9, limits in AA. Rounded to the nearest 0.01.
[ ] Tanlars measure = 0.06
